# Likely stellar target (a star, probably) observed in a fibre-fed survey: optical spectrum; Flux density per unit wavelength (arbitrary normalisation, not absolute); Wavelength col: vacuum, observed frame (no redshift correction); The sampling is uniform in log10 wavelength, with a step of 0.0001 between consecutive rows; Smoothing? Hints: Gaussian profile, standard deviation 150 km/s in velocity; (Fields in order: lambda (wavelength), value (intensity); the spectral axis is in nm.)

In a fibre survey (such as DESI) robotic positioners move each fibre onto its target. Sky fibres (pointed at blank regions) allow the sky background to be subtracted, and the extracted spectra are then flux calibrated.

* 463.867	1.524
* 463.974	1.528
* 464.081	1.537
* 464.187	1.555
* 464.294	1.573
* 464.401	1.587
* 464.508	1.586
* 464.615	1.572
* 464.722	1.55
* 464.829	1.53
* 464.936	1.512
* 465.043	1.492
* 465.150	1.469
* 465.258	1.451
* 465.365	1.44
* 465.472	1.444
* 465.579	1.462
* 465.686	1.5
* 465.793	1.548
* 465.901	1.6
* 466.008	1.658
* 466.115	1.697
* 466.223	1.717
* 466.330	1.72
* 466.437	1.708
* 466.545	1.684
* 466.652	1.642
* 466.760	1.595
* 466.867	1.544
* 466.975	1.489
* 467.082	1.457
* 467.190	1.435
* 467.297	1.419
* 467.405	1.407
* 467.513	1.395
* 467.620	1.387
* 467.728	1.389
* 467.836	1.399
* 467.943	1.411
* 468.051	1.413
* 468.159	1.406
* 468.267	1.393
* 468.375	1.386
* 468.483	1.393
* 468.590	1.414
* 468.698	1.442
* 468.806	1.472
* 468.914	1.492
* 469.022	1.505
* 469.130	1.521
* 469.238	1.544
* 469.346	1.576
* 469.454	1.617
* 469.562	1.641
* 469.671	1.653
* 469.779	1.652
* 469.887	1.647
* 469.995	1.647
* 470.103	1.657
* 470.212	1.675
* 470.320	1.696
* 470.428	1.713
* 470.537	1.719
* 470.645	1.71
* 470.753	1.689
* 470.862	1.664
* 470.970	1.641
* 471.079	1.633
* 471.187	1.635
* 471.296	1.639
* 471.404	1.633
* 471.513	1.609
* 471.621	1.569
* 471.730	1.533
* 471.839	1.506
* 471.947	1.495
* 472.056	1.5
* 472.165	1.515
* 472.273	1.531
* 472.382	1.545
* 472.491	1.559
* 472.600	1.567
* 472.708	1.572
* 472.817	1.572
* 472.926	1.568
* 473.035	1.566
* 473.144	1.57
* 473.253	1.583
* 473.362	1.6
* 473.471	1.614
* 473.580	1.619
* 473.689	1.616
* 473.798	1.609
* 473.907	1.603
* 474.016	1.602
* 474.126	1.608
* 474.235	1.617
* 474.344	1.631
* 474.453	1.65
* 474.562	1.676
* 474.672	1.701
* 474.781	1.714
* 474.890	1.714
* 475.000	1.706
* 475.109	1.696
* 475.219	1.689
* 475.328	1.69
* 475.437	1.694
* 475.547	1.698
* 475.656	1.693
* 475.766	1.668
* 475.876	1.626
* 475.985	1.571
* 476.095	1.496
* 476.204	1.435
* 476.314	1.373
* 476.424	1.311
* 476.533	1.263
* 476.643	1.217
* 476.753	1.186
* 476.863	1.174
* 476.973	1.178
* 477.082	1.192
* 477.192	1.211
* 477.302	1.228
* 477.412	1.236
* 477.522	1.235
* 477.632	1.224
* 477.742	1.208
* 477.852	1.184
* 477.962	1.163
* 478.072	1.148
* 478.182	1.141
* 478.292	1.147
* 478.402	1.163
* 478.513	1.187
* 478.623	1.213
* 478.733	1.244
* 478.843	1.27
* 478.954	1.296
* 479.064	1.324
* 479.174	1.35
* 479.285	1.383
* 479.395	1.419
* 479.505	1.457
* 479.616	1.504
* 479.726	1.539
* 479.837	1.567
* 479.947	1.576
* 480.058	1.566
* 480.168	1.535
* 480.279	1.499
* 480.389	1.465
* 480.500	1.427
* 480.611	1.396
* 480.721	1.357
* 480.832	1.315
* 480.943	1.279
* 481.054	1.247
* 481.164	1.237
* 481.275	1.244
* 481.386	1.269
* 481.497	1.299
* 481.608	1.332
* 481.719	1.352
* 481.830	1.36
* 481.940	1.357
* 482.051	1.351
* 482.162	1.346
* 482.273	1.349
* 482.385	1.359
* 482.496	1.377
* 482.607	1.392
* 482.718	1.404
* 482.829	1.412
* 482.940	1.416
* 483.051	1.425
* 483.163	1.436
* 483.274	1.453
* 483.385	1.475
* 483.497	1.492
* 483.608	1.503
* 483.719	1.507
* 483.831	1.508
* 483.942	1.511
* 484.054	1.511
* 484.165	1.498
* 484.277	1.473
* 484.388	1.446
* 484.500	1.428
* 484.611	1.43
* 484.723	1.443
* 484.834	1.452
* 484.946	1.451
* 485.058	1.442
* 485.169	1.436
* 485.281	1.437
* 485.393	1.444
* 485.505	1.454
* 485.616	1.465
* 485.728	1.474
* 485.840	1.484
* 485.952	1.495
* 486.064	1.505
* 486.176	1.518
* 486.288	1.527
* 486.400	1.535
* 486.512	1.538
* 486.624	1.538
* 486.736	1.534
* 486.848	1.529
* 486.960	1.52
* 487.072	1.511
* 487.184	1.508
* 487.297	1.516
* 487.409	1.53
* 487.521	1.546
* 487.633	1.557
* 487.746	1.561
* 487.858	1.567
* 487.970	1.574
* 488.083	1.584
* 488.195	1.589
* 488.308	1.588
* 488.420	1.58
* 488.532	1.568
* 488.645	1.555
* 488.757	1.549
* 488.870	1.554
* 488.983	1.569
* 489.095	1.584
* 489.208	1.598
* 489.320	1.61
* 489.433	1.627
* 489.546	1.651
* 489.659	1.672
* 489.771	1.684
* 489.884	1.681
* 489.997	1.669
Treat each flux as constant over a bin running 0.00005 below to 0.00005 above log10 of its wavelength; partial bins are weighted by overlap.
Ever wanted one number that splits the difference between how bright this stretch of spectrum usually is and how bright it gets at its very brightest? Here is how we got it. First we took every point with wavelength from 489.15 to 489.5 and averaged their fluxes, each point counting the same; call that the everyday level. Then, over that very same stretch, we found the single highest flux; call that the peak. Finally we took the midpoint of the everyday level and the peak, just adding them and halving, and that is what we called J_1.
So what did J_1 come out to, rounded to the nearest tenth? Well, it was 1.6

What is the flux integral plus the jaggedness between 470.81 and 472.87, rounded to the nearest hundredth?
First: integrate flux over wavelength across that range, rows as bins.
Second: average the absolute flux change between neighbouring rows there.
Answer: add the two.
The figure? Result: 3.26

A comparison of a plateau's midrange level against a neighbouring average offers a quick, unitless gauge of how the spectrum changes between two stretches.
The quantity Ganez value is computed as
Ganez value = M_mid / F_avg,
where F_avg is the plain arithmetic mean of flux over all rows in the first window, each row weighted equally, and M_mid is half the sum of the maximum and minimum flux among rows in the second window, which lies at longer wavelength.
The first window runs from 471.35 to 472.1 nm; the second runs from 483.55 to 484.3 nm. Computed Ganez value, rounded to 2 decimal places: 0.96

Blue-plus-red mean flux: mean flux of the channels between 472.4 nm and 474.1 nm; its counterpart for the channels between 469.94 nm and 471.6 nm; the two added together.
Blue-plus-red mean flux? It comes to 3.25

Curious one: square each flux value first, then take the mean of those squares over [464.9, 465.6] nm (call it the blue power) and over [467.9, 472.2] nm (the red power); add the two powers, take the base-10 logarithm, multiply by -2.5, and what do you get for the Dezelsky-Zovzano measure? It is -1.66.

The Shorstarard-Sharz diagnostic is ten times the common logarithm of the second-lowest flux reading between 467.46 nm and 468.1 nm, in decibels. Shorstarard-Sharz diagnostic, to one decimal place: 1.4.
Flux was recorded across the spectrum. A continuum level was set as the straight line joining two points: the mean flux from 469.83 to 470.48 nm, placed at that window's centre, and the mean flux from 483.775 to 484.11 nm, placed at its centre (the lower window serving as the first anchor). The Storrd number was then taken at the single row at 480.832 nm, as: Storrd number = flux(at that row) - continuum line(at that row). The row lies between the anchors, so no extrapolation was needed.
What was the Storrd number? -0.23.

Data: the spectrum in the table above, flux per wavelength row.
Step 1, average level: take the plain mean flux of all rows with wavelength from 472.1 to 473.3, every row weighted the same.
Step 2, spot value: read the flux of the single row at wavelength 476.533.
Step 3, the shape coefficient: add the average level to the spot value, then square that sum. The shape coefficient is 8.0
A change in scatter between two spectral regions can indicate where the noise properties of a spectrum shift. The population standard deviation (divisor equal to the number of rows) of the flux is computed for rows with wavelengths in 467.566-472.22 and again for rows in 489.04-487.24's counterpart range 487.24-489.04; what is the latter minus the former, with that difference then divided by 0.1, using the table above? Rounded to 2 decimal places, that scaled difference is -0.90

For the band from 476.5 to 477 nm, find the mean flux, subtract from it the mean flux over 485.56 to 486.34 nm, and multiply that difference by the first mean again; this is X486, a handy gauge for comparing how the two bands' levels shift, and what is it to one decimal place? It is -0.4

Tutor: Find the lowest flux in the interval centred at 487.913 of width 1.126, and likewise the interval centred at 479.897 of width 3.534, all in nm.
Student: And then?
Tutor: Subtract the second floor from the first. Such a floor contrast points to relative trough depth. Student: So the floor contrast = 0.4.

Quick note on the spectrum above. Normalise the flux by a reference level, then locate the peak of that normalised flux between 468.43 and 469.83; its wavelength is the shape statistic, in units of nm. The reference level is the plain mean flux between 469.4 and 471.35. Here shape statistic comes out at 469.671 nm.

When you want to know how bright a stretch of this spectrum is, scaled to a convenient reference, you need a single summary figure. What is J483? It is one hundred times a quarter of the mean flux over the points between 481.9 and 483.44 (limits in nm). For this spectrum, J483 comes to 35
